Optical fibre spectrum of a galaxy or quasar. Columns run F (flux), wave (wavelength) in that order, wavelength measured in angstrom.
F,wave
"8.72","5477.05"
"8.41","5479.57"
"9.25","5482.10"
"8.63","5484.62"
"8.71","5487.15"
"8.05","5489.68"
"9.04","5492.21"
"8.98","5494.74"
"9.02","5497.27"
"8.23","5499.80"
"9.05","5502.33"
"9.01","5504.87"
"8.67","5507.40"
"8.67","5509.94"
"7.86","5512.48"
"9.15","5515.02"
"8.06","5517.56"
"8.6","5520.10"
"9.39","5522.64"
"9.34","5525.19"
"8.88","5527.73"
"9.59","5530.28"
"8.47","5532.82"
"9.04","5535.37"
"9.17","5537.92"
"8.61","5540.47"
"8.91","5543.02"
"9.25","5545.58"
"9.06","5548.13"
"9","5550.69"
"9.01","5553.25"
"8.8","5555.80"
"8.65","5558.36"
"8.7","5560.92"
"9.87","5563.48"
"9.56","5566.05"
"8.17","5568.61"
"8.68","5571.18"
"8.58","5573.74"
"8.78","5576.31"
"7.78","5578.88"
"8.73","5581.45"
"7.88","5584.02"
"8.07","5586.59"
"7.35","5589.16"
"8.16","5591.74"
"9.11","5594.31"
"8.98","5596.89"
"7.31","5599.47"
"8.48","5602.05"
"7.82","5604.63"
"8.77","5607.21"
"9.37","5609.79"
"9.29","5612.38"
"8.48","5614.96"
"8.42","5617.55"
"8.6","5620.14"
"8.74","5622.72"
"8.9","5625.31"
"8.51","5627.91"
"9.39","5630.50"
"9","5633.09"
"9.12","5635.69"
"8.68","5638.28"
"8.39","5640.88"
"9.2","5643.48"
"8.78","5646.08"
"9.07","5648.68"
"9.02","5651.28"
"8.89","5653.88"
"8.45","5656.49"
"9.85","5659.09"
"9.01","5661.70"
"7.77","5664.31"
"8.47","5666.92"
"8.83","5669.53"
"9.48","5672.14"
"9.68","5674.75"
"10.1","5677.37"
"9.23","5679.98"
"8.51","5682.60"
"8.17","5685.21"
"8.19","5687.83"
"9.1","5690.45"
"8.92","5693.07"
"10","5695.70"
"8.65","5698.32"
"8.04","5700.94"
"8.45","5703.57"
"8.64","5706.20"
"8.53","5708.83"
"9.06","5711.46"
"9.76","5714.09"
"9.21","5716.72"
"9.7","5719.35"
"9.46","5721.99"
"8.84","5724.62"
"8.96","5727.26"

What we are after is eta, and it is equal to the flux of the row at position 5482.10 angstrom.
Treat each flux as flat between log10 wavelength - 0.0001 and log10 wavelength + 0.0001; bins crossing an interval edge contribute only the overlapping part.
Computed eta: 9.25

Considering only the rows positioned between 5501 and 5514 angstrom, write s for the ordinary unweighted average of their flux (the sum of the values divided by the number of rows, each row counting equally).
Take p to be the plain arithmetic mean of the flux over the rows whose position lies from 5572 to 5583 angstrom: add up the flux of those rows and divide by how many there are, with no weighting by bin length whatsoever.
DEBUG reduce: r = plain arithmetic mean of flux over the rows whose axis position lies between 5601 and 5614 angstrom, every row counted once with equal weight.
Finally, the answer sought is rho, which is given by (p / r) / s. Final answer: 0.112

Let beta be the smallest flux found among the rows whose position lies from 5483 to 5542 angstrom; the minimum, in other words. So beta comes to 7.86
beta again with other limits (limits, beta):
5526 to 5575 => 8.17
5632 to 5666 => 7.77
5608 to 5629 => 8.42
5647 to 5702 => 7.77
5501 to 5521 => 7.86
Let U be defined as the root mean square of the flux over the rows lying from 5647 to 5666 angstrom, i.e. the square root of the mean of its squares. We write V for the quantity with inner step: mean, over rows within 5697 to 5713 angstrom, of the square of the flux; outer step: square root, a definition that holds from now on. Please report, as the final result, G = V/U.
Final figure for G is 0.96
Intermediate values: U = 8.89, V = 8.57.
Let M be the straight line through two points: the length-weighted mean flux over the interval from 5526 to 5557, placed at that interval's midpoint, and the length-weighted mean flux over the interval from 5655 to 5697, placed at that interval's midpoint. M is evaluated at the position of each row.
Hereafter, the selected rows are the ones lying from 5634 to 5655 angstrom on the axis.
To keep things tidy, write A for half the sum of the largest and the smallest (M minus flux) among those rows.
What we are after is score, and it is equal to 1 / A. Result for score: 5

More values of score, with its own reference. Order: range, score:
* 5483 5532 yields 4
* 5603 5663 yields 7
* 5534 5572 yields -32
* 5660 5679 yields 21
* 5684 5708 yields -26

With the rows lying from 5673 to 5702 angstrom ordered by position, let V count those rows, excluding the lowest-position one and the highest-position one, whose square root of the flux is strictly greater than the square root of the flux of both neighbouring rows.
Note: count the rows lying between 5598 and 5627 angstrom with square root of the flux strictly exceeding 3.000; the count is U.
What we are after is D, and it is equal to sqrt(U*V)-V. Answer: -0.6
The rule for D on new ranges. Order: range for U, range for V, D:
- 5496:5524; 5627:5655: 0.5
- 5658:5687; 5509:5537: 1.2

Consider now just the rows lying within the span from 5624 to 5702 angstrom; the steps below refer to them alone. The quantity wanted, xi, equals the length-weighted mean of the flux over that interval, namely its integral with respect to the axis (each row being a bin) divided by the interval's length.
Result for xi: 8.92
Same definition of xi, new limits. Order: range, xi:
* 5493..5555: 8.88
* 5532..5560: 8.91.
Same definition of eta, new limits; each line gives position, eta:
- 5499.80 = 8.23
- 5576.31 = 8.78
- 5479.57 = 8.41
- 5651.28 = 9.02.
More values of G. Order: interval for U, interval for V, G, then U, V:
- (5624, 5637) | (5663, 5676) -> 0.99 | 8.99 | 8.87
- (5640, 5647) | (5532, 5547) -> 1.01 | 8.80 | 8.91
